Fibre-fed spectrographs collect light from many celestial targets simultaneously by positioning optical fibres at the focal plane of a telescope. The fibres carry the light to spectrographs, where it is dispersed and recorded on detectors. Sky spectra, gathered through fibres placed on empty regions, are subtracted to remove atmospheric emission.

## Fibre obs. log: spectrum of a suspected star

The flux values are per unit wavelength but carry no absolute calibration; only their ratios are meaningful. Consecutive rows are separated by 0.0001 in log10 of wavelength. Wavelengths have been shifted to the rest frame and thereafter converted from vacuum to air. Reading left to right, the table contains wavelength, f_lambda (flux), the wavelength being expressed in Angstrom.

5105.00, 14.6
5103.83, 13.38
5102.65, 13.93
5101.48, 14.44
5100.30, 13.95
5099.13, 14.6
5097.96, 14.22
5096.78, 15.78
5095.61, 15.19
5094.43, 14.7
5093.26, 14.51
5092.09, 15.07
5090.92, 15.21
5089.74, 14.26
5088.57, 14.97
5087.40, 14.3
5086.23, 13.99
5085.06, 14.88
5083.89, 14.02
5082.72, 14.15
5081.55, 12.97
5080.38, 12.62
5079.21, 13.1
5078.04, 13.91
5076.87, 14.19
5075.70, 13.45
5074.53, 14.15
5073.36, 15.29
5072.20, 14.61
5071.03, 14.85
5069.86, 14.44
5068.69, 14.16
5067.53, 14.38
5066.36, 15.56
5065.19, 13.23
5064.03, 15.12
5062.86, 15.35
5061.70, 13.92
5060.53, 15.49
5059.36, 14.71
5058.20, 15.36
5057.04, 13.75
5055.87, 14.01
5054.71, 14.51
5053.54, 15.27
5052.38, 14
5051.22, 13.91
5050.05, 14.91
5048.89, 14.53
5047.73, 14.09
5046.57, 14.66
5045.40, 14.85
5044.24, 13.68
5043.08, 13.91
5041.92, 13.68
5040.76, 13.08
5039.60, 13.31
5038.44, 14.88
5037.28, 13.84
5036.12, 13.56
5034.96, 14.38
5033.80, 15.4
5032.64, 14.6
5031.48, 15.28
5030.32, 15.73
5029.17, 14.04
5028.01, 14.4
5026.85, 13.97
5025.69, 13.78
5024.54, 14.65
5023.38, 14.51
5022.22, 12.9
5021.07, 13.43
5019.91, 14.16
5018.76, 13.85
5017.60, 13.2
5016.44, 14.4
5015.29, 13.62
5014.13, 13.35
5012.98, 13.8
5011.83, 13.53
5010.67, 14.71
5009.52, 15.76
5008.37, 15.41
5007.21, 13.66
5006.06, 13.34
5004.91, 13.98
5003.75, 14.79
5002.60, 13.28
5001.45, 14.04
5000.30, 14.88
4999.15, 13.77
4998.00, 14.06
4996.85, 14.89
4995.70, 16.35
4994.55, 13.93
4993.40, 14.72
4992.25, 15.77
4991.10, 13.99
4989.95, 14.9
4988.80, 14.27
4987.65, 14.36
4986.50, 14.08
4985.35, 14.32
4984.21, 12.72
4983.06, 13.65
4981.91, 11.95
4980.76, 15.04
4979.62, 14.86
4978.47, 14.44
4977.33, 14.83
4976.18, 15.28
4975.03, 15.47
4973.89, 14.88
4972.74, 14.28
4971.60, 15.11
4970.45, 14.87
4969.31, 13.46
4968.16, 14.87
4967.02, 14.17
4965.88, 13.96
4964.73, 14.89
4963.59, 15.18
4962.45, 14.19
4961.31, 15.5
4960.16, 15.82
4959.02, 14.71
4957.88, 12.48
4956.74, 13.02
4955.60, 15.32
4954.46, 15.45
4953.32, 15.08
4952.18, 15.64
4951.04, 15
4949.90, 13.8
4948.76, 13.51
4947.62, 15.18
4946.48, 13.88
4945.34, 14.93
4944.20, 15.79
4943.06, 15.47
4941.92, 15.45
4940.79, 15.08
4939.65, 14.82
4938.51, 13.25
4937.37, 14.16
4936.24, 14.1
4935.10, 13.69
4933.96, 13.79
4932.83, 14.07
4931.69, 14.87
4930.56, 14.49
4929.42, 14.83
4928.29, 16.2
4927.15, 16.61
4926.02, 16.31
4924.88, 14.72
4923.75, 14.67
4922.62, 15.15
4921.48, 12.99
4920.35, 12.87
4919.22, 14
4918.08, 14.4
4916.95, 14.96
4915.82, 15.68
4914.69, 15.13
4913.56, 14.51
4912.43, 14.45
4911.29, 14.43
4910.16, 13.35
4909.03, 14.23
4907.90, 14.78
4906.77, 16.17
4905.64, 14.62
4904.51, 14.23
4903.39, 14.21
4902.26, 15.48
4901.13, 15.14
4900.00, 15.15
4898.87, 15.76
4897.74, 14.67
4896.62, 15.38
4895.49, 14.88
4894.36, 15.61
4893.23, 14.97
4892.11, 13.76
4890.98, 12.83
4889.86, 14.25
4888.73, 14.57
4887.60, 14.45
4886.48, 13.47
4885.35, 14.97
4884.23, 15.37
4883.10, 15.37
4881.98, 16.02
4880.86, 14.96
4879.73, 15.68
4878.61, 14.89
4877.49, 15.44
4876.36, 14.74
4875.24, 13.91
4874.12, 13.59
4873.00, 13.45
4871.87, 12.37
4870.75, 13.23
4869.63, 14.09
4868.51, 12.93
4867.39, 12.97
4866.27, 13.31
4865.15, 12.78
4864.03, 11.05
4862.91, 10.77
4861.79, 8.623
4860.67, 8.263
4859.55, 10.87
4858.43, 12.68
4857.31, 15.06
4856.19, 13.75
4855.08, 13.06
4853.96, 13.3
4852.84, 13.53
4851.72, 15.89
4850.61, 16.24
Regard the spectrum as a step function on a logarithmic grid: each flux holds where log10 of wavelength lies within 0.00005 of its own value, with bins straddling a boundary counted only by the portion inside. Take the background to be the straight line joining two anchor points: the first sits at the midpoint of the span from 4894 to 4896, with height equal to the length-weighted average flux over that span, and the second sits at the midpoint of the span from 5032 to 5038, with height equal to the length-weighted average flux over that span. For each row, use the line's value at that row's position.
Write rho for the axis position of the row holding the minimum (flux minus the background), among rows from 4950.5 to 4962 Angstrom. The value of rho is 4957.88 Angstrom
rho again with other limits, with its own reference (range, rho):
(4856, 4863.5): 4860.67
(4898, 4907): 4903.39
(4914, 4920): 4919.22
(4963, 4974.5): 4969.31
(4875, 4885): 4875.24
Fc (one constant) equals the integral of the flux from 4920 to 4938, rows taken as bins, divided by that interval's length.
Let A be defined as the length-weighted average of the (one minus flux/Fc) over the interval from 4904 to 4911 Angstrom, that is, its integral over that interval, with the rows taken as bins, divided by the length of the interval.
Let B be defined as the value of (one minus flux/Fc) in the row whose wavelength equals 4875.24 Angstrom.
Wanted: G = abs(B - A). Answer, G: 0.045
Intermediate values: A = 0.00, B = 0.048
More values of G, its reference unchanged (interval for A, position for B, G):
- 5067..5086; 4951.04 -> 0.064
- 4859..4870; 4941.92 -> 0.269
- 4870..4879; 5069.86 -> 0.034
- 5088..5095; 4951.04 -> 0.015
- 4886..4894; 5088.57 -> 0.060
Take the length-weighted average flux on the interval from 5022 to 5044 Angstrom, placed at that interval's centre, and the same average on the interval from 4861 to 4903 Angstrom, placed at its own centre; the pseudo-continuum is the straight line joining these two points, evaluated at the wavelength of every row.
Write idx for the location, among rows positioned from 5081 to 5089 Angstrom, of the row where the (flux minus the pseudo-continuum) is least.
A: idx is 5081.55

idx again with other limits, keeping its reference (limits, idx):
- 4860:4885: 4860.67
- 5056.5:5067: 5065.19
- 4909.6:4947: 4920.35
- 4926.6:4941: 4938.51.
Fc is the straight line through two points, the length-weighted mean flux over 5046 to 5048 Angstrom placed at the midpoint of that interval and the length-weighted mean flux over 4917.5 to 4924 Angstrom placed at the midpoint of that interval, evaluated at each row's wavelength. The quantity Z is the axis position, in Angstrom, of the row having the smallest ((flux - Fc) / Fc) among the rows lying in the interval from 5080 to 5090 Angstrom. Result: 5080.38 Angstrom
